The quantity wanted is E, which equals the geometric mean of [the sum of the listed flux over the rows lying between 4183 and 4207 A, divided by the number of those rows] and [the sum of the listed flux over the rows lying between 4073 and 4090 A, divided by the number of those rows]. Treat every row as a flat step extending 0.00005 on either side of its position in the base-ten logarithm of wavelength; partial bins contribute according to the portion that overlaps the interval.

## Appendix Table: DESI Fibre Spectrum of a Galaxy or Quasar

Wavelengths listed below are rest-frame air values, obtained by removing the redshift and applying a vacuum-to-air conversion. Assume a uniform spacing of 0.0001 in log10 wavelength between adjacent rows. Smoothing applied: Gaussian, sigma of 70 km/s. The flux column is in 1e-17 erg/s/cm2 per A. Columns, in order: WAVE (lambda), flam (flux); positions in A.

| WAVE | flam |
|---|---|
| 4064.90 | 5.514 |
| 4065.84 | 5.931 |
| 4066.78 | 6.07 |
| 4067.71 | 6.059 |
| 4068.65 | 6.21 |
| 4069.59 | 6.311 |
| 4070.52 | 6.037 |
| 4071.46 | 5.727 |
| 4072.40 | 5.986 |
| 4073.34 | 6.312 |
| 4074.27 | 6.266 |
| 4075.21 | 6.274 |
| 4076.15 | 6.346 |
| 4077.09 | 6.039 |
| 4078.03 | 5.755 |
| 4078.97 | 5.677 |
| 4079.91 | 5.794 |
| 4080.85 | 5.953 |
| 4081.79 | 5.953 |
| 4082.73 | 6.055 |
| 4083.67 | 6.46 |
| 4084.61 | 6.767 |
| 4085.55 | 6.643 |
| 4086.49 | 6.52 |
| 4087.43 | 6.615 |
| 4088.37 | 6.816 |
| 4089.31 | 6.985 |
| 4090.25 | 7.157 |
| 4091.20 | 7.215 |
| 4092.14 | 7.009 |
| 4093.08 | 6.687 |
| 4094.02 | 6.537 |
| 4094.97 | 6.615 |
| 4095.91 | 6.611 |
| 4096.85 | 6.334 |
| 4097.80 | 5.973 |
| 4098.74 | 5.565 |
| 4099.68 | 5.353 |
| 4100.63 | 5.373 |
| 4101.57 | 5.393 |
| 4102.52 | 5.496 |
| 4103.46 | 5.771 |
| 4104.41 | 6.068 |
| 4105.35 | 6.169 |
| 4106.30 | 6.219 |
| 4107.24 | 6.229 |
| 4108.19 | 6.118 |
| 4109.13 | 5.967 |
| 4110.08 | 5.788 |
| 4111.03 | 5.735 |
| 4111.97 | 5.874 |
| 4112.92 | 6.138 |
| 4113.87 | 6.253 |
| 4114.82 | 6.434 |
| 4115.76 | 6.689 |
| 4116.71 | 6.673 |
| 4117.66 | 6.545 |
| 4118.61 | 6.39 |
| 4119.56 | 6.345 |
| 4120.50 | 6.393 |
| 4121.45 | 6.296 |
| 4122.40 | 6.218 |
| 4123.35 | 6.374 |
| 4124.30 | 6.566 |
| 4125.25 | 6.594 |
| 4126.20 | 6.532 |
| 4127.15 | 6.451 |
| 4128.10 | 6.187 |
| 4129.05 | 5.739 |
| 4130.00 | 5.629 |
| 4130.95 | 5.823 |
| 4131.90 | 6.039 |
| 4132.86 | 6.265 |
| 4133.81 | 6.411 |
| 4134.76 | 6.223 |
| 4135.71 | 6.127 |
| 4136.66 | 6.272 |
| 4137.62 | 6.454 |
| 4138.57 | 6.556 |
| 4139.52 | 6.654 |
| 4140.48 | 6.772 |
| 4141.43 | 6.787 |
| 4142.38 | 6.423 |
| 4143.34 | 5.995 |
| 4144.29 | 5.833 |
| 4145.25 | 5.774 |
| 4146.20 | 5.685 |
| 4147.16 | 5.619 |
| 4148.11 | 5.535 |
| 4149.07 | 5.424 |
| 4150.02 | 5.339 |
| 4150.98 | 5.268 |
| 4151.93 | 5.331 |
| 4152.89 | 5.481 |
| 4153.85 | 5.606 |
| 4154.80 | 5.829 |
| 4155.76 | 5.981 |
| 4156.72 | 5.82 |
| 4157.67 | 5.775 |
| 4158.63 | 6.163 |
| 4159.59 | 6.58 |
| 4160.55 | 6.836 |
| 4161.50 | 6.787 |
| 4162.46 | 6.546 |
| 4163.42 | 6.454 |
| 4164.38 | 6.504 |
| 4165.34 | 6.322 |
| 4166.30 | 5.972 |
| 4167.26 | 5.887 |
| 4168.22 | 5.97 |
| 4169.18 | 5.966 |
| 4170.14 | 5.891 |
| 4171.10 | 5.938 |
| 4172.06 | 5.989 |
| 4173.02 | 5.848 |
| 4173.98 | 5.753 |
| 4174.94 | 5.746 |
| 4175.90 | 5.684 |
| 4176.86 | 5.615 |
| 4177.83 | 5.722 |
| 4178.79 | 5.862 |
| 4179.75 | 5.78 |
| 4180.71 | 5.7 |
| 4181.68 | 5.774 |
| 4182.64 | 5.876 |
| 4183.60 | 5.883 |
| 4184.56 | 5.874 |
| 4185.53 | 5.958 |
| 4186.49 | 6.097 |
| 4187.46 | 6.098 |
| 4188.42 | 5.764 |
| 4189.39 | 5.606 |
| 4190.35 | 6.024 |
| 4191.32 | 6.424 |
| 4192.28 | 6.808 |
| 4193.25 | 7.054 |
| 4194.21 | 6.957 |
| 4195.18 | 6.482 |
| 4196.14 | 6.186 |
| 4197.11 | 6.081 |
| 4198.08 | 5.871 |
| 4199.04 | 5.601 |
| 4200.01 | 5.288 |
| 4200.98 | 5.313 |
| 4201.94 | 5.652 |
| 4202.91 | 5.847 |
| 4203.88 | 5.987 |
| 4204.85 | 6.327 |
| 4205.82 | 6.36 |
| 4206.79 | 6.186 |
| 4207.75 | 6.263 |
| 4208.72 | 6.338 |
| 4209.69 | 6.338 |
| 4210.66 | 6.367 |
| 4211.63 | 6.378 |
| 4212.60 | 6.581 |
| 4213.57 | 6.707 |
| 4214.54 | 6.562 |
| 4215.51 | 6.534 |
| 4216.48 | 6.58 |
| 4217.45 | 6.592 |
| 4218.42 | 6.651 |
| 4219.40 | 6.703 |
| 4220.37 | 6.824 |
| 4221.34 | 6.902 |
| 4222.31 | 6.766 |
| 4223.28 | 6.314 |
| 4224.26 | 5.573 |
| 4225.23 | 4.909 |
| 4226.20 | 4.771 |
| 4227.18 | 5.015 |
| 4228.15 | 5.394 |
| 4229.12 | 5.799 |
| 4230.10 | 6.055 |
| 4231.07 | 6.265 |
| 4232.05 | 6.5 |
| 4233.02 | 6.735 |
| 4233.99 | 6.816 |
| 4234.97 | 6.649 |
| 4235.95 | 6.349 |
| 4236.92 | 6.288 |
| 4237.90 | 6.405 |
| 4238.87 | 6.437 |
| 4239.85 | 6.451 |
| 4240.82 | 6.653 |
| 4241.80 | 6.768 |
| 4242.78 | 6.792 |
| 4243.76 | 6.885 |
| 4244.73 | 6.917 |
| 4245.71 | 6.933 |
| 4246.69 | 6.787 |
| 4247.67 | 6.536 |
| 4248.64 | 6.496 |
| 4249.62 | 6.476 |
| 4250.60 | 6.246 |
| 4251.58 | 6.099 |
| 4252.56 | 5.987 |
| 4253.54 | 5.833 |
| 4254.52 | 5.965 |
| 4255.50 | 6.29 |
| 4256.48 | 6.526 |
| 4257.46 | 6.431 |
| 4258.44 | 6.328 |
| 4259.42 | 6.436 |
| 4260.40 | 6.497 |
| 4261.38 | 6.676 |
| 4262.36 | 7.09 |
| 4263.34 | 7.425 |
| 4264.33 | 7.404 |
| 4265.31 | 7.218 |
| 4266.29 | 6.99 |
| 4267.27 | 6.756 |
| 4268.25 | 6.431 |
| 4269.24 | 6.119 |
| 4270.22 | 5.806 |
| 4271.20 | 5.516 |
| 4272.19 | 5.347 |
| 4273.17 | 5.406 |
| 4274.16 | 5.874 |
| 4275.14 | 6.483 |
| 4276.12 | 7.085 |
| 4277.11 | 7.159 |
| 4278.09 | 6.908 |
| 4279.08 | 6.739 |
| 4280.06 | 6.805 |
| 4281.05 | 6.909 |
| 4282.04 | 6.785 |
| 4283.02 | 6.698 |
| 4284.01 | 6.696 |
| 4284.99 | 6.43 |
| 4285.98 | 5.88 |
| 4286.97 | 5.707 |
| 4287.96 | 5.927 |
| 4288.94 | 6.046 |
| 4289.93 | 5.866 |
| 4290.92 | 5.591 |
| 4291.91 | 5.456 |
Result 6.18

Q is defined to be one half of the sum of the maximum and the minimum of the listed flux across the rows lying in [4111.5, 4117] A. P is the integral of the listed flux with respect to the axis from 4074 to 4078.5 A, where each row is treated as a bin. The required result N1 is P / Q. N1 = 4.4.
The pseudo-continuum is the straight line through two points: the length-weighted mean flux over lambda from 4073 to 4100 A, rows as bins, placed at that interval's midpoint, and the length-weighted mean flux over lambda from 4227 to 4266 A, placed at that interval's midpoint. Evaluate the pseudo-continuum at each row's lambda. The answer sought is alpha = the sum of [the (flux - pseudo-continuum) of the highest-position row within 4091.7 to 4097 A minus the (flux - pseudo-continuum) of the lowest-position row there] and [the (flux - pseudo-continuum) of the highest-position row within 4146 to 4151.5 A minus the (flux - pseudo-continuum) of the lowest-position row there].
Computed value -1.1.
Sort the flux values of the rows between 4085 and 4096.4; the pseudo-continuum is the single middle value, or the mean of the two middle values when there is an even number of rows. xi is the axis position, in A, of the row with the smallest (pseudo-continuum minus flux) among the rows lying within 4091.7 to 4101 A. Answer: 4092.14 A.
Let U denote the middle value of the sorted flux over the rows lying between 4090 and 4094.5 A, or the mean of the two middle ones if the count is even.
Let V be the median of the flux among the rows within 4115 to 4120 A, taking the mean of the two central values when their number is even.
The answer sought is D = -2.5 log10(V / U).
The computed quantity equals 0.074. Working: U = 7.0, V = 6.5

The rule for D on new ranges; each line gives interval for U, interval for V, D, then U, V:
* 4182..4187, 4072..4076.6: -0.070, 5.9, 6.3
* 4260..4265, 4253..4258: 0.130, 7.1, 6.3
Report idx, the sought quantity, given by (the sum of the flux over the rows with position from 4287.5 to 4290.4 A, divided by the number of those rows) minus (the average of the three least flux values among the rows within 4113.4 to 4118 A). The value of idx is -0.5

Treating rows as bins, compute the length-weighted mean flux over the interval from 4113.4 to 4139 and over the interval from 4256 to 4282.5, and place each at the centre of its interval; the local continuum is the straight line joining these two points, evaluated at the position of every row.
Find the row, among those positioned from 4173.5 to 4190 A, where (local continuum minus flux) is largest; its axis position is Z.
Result 4189.39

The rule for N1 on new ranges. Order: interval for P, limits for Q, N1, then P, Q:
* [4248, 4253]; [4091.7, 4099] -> 5.0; 31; 6.29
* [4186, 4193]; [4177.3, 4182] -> 7.4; 43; 5.78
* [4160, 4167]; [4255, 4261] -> 7.1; 45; 6.41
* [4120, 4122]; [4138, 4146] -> 2.0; 13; 6.28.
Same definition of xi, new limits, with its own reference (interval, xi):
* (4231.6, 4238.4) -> 4233.99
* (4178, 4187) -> 4186.49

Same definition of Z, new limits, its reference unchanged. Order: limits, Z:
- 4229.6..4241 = 4230.10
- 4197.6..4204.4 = 4200.01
